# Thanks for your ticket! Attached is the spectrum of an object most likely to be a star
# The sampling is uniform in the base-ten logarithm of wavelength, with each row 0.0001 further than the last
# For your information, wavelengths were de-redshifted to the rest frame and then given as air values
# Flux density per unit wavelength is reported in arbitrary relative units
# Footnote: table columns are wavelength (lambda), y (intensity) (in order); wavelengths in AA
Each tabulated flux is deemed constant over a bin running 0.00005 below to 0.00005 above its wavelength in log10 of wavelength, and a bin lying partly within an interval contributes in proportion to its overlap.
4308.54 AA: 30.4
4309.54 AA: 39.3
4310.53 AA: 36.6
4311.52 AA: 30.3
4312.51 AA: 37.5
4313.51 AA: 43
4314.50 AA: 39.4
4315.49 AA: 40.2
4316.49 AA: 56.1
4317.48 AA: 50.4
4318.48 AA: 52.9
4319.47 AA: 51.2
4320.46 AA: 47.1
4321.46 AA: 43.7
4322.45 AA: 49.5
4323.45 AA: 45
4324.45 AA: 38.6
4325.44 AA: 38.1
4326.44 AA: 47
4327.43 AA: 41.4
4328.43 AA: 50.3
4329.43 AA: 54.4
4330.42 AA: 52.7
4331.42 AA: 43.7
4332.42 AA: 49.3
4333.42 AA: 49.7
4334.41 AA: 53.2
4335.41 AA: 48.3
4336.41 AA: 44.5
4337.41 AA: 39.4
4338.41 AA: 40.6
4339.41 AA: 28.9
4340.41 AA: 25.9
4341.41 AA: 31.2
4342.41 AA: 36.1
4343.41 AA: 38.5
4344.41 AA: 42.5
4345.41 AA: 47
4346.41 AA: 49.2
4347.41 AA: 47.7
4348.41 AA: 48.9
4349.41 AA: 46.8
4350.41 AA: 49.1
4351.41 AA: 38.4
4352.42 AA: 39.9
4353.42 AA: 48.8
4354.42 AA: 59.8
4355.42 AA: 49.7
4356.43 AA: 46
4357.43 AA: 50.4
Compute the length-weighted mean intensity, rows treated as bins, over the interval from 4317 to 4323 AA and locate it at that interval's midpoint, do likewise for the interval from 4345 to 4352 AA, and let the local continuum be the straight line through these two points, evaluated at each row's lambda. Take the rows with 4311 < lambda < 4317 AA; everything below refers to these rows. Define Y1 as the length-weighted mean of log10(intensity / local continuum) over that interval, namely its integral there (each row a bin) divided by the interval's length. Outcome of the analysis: -0.09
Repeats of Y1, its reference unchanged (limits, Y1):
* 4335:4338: -0.04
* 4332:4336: 0.02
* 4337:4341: -0.16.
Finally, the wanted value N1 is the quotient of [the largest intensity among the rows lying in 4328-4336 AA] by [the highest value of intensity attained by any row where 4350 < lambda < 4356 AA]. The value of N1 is 0.91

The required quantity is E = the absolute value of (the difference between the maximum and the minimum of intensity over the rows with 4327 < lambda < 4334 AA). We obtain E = 13.0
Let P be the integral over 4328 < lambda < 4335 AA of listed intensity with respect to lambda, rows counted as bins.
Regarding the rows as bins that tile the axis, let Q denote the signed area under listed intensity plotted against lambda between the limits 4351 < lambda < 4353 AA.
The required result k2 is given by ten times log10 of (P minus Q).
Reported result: 24.4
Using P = 353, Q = 79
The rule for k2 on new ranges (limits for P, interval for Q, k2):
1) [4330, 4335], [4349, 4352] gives 20.6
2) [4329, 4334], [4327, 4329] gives 22.0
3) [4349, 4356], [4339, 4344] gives 22.3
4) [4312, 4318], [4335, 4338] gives 21.3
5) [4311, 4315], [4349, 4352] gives 12.3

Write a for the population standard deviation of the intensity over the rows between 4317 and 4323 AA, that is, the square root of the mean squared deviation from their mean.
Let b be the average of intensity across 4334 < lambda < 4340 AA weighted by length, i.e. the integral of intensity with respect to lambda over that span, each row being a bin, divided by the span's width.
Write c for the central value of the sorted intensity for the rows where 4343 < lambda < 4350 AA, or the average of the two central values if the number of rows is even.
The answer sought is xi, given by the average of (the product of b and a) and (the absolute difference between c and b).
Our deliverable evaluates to 65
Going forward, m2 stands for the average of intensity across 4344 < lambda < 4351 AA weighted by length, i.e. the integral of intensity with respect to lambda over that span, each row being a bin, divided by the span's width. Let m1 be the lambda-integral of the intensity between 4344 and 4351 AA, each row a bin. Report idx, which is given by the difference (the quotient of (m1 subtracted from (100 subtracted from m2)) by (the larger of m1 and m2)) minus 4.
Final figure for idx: -5.16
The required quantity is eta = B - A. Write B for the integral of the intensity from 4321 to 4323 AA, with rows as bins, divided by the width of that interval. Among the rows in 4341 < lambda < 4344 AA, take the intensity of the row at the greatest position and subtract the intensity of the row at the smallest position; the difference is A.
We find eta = 39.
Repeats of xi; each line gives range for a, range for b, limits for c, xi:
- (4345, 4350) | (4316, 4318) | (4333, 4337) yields 28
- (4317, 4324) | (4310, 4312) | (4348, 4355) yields 60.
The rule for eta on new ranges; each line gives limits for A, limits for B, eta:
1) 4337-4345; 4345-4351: 45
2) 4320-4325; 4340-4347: 47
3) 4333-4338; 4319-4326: 55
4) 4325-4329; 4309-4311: 26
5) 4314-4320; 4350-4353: 31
